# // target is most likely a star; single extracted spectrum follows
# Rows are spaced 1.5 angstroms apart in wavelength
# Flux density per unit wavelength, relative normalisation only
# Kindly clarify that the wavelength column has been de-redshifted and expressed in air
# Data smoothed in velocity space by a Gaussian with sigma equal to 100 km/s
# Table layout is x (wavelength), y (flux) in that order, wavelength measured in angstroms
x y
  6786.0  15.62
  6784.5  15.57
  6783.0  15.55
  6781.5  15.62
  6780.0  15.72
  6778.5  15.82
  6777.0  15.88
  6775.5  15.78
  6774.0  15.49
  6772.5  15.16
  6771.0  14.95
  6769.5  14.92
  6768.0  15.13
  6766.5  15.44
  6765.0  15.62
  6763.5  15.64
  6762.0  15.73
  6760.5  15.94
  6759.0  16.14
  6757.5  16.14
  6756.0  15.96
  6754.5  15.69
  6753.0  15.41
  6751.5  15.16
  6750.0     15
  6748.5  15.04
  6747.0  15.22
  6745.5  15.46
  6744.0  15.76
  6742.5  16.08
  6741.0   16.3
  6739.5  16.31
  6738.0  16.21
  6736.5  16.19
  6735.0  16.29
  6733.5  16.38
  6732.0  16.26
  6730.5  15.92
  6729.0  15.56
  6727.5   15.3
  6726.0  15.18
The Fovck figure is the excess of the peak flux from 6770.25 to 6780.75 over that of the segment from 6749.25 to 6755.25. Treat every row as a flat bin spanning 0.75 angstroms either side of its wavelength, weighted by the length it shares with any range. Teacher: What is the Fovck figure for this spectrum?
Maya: 0.2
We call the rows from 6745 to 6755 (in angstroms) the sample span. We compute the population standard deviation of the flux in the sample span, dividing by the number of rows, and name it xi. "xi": 0.23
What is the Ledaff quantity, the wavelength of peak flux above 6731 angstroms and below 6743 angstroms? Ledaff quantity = 6733.5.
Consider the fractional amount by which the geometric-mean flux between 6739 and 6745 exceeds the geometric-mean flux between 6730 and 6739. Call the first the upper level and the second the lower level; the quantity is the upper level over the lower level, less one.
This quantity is -0.01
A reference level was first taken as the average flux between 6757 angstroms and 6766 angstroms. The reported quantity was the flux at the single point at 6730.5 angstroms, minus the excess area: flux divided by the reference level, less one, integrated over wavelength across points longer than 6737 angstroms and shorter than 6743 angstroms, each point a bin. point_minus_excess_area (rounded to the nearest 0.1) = 15.8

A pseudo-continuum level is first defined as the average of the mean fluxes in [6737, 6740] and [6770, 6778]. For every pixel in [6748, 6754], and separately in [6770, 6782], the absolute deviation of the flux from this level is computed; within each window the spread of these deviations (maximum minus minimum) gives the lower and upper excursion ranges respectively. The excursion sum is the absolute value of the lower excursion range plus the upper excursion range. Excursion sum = 1.3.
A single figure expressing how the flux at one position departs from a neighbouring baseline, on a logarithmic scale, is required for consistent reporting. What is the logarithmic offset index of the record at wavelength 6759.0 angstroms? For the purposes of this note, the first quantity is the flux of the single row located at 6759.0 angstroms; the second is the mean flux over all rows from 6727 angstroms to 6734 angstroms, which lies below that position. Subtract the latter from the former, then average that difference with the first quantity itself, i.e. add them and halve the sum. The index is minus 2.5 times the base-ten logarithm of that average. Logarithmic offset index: -2.28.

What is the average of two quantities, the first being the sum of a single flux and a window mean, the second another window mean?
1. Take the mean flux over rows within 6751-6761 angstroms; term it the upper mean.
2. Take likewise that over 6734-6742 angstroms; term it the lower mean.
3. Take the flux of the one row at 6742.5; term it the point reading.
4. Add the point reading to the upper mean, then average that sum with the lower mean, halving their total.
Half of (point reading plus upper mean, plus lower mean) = 24.1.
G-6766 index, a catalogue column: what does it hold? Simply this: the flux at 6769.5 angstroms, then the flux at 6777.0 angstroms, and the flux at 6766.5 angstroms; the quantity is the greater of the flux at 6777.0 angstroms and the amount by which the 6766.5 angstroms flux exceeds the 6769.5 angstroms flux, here 15.9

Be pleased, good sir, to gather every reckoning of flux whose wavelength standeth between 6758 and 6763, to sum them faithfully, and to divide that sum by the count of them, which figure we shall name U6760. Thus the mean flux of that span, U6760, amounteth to 15.9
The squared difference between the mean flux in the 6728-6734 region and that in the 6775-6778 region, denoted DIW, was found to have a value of 0.0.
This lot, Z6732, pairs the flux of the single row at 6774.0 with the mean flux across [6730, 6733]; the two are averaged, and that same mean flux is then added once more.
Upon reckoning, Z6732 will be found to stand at 31.9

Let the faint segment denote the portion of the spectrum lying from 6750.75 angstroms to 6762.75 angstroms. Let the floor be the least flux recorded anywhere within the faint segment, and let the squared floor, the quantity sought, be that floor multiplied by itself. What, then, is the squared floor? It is 230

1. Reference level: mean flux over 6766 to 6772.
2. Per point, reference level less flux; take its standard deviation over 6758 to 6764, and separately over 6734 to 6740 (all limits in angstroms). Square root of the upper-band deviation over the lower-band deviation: 1.95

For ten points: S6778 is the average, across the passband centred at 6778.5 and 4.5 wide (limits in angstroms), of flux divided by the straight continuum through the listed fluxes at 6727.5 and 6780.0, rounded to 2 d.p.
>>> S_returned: 1.01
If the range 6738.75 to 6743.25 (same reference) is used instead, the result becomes 1.05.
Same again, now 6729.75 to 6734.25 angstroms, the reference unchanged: 1.06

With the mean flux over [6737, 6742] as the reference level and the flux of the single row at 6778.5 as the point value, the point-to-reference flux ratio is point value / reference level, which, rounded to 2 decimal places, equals 0.97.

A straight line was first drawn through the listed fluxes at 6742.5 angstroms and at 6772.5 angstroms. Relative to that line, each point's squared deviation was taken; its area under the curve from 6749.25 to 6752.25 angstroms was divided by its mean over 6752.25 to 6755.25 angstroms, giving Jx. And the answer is 28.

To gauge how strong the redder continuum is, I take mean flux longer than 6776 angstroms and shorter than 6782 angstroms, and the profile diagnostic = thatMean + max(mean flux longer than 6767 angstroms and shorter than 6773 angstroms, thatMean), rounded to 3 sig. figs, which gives 31.5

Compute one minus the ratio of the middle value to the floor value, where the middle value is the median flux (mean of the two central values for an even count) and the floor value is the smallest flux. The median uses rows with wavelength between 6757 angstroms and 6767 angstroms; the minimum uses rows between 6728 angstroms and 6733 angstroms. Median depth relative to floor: -0.011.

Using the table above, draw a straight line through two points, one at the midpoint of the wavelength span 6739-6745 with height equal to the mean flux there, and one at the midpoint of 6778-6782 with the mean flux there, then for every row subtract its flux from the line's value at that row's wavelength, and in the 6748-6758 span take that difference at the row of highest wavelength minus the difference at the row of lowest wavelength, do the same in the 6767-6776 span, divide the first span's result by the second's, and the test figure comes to 1.6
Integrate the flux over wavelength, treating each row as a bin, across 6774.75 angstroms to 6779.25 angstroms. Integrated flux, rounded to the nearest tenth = 71.2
